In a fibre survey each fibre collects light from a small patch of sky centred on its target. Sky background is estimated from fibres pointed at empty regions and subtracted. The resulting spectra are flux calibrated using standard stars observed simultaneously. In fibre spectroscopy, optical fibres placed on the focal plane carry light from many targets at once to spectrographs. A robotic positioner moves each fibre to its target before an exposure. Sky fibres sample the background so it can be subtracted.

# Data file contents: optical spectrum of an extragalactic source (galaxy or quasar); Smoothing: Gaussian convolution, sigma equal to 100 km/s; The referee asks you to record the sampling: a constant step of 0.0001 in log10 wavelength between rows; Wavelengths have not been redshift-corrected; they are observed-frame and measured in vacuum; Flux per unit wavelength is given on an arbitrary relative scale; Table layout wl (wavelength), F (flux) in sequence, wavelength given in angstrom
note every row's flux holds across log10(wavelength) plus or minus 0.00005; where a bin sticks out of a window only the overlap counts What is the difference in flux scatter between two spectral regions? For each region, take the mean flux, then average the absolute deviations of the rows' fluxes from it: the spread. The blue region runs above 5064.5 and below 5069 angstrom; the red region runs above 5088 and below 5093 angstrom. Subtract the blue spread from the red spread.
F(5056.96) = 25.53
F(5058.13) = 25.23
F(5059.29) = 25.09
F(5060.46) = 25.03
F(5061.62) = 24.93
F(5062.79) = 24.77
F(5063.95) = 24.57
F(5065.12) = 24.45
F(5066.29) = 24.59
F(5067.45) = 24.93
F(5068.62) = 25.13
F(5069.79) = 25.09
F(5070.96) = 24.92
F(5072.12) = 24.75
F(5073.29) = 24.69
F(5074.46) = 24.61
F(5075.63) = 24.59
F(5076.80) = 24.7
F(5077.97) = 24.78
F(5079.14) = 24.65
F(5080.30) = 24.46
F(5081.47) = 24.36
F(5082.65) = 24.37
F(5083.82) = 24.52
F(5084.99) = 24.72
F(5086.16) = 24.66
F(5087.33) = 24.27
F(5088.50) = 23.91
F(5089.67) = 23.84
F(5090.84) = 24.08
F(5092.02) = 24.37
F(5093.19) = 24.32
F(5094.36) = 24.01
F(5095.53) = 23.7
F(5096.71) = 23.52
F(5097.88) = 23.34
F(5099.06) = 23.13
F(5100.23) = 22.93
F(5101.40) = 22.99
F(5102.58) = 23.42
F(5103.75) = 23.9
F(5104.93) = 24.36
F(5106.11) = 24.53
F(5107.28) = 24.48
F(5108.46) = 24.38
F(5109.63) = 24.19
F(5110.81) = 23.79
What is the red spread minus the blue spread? -0.08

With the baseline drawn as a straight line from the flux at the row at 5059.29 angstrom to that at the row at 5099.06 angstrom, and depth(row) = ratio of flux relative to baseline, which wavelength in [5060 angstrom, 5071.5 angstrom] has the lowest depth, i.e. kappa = 5065.12 angstrom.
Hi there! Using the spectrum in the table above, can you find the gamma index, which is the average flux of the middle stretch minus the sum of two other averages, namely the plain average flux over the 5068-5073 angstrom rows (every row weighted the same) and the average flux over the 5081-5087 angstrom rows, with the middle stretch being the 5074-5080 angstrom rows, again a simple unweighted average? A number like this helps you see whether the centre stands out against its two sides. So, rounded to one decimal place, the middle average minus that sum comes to -24.8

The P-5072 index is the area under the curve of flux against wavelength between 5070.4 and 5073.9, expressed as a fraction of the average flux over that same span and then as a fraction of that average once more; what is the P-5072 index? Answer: 0.14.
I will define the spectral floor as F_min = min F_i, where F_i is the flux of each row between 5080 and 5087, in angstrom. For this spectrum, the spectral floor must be 24.36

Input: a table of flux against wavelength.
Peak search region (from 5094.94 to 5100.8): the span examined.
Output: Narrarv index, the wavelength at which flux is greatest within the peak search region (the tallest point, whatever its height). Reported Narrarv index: 5095.53 angstrom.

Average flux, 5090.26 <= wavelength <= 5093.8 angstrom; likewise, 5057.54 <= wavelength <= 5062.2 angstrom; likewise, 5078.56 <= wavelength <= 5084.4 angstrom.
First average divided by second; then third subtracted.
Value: -23.5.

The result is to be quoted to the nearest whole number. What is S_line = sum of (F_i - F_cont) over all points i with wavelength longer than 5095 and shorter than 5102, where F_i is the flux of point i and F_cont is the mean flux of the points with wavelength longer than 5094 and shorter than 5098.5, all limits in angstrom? -2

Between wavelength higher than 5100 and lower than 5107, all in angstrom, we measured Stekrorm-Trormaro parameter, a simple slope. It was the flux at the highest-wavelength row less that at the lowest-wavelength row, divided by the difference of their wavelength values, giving 0.27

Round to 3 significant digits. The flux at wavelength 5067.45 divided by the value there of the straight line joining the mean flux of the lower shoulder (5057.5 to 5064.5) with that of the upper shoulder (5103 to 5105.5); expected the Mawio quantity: 1.00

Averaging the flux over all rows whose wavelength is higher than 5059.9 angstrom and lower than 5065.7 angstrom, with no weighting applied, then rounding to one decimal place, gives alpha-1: 24.8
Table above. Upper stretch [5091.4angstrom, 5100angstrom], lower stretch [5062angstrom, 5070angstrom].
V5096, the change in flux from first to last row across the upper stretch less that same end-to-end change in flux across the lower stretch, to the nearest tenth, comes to -1.6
